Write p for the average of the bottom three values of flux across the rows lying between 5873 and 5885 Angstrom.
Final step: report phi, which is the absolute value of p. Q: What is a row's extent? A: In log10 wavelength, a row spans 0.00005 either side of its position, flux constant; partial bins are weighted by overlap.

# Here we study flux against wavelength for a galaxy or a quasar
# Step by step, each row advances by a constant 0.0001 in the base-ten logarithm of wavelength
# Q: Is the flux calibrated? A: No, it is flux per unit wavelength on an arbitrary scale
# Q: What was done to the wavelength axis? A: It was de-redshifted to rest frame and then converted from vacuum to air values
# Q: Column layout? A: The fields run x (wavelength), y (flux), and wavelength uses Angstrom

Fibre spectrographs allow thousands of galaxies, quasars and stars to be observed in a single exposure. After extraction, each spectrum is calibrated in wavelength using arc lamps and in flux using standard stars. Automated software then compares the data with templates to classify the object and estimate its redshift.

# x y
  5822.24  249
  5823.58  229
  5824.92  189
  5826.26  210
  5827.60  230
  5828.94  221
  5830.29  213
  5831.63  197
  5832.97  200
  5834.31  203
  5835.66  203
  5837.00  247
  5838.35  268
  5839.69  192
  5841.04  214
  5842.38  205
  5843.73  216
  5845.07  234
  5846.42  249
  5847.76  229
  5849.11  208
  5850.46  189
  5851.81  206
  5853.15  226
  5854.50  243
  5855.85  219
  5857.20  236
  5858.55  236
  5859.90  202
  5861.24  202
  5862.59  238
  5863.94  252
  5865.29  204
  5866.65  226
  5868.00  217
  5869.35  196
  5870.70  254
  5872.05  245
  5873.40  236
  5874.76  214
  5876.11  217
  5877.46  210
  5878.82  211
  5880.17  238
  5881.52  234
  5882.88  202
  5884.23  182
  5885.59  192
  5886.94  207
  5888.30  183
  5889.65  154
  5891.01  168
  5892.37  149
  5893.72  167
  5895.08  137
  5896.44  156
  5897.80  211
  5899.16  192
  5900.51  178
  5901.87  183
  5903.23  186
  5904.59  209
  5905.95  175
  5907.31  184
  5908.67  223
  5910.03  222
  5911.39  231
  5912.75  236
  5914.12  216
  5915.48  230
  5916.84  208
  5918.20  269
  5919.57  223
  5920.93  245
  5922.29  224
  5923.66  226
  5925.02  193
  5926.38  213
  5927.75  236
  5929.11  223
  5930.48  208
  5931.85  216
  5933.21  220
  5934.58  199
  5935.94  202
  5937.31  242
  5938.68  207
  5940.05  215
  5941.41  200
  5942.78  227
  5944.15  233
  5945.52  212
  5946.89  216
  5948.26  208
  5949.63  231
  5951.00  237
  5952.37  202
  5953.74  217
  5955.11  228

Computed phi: 198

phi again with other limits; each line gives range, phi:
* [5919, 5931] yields 205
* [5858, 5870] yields 200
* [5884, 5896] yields 147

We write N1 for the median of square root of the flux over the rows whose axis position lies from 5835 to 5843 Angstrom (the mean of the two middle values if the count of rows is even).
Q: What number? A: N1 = 14.5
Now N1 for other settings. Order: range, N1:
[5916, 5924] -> 15.0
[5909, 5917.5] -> 15.0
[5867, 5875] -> 15.0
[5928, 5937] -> 14.6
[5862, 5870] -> 14.9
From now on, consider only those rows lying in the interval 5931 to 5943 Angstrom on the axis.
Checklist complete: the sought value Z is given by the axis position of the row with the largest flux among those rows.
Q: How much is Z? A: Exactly 5937.31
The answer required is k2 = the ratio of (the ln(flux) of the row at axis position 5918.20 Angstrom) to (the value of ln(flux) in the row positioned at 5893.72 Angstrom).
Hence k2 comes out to 1.09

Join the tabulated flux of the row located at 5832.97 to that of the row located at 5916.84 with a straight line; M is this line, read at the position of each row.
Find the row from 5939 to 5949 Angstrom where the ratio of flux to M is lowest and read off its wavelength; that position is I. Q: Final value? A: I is 5941.41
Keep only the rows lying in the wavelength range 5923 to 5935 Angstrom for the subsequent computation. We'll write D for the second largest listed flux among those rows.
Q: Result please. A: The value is 226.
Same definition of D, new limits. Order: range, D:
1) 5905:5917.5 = 231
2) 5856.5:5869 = 238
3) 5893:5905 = 209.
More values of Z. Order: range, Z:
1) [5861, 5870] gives 5863.94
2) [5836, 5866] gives 5838.35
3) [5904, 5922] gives 5918.20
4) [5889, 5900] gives 5897.80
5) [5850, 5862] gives 5854.50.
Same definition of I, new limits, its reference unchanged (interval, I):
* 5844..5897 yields 5895.08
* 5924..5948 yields 5925.02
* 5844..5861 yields 5850.46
